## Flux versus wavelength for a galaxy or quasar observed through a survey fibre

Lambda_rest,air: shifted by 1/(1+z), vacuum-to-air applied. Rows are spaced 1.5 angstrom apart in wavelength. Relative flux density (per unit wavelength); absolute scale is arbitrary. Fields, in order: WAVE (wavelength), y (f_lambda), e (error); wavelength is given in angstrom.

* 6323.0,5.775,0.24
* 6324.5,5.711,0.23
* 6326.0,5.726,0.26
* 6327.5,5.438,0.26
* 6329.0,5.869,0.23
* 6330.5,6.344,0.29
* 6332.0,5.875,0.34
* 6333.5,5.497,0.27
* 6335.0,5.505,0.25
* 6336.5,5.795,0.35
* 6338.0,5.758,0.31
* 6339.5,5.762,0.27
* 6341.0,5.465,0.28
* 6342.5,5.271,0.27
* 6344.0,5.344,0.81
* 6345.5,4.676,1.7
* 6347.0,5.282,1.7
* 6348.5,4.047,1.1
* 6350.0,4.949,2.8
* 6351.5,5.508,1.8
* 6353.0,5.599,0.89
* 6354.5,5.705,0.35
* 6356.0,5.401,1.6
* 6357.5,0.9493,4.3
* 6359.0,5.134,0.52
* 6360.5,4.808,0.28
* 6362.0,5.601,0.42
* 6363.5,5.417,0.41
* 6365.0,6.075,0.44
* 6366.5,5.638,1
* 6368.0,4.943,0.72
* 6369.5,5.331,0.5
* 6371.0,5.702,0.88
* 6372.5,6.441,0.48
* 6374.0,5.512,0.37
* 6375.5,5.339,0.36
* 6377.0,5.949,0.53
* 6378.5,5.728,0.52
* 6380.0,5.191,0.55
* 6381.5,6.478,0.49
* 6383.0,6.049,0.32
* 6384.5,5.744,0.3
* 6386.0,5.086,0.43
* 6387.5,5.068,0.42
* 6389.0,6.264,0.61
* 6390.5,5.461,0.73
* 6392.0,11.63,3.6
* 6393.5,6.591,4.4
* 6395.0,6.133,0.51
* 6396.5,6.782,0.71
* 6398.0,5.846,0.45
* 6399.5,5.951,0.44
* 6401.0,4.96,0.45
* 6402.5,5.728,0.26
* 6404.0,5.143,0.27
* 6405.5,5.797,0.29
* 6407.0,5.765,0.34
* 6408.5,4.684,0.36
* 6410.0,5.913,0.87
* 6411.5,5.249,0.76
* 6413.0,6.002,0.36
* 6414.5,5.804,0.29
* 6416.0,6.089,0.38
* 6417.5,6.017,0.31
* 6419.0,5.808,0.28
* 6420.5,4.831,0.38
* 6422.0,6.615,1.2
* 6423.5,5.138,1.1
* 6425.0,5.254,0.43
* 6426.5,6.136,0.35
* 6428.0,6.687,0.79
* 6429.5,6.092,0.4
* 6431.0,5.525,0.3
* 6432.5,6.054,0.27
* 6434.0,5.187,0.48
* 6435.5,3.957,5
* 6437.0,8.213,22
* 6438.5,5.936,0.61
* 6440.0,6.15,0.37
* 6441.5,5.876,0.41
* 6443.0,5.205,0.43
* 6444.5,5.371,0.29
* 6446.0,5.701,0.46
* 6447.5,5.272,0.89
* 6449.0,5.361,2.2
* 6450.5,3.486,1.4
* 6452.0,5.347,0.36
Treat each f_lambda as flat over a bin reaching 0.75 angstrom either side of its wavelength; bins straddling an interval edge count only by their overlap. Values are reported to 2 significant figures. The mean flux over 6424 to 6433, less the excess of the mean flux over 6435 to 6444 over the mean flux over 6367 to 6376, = 5.6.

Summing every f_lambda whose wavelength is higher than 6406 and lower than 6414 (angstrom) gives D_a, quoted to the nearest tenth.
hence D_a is 27.6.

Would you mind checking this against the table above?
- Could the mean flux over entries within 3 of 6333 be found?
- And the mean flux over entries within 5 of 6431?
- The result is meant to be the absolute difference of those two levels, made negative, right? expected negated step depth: -0.1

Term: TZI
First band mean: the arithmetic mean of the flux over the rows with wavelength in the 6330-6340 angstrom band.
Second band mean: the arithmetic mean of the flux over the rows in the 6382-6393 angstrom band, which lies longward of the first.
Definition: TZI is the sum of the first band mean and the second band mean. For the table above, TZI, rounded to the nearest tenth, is 12.3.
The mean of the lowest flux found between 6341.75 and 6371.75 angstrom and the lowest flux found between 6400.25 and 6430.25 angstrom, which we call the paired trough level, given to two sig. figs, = 2.8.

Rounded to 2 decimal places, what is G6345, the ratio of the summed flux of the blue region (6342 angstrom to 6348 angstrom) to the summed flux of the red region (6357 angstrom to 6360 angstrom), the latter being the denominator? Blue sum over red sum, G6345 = 3.38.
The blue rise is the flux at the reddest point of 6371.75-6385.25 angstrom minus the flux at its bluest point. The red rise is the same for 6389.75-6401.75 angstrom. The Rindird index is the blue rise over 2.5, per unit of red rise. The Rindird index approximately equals 0.56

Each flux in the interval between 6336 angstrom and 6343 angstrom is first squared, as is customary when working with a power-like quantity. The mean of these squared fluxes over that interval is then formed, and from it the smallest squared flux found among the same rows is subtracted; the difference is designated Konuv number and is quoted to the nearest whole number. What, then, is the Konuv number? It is 4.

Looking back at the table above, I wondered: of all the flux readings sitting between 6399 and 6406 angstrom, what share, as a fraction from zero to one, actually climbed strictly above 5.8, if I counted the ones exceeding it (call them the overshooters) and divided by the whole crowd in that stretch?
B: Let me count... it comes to 0.20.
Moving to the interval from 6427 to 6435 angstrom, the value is 0.60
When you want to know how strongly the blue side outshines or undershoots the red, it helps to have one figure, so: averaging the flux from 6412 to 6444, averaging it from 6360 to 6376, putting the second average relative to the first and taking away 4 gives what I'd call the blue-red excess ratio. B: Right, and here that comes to -3.05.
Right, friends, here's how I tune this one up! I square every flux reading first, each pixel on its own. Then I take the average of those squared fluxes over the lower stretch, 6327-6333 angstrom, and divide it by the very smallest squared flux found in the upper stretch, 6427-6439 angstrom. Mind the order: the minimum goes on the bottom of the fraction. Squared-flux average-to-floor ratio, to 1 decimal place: 2.2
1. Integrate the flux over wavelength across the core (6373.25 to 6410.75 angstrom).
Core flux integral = 223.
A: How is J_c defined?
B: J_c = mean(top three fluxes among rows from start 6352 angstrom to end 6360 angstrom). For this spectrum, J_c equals 5.6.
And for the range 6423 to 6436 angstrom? 6.3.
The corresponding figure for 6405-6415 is 5.9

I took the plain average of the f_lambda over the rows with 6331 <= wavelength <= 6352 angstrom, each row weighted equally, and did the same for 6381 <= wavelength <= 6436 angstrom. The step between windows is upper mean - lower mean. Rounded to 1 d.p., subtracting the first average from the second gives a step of 0.5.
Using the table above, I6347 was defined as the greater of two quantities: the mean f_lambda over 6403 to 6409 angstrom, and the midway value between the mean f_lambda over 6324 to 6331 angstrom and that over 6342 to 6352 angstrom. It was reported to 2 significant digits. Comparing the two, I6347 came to 5.4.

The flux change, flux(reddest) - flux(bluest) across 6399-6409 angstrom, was -1.3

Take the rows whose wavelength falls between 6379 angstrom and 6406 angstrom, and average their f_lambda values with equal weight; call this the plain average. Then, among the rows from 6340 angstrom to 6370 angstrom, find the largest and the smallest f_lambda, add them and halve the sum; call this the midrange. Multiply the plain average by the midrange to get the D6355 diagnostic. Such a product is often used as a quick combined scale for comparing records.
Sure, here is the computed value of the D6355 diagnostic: 21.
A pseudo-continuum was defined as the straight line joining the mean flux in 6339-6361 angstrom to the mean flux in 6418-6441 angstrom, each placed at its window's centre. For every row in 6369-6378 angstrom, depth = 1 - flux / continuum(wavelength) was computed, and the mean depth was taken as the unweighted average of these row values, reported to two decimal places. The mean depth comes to -0.10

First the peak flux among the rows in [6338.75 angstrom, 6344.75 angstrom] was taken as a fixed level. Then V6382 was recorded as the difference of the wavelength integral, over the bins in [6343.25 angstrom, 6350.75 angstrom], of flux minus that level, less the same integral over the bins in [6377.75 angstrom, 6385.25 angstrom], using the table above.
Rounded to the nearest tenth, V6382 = -7.3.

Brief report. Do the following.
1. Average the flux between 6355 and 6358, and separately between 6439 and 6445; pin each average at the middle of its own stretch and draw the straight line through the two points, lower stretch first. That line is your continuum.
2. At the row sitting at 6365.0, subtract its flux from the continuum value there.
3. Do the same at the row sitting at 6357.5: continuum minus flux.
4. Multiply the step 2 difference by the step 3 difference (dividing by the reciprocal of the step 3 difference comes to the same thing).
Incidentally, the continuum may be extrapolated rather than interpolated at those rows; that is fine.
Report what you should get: -6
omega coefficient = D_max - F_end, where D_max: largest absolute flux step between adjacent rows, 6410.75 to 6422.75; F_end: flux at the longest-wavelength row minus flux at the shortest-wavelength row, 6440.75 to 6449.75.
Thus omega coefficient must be 2.30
